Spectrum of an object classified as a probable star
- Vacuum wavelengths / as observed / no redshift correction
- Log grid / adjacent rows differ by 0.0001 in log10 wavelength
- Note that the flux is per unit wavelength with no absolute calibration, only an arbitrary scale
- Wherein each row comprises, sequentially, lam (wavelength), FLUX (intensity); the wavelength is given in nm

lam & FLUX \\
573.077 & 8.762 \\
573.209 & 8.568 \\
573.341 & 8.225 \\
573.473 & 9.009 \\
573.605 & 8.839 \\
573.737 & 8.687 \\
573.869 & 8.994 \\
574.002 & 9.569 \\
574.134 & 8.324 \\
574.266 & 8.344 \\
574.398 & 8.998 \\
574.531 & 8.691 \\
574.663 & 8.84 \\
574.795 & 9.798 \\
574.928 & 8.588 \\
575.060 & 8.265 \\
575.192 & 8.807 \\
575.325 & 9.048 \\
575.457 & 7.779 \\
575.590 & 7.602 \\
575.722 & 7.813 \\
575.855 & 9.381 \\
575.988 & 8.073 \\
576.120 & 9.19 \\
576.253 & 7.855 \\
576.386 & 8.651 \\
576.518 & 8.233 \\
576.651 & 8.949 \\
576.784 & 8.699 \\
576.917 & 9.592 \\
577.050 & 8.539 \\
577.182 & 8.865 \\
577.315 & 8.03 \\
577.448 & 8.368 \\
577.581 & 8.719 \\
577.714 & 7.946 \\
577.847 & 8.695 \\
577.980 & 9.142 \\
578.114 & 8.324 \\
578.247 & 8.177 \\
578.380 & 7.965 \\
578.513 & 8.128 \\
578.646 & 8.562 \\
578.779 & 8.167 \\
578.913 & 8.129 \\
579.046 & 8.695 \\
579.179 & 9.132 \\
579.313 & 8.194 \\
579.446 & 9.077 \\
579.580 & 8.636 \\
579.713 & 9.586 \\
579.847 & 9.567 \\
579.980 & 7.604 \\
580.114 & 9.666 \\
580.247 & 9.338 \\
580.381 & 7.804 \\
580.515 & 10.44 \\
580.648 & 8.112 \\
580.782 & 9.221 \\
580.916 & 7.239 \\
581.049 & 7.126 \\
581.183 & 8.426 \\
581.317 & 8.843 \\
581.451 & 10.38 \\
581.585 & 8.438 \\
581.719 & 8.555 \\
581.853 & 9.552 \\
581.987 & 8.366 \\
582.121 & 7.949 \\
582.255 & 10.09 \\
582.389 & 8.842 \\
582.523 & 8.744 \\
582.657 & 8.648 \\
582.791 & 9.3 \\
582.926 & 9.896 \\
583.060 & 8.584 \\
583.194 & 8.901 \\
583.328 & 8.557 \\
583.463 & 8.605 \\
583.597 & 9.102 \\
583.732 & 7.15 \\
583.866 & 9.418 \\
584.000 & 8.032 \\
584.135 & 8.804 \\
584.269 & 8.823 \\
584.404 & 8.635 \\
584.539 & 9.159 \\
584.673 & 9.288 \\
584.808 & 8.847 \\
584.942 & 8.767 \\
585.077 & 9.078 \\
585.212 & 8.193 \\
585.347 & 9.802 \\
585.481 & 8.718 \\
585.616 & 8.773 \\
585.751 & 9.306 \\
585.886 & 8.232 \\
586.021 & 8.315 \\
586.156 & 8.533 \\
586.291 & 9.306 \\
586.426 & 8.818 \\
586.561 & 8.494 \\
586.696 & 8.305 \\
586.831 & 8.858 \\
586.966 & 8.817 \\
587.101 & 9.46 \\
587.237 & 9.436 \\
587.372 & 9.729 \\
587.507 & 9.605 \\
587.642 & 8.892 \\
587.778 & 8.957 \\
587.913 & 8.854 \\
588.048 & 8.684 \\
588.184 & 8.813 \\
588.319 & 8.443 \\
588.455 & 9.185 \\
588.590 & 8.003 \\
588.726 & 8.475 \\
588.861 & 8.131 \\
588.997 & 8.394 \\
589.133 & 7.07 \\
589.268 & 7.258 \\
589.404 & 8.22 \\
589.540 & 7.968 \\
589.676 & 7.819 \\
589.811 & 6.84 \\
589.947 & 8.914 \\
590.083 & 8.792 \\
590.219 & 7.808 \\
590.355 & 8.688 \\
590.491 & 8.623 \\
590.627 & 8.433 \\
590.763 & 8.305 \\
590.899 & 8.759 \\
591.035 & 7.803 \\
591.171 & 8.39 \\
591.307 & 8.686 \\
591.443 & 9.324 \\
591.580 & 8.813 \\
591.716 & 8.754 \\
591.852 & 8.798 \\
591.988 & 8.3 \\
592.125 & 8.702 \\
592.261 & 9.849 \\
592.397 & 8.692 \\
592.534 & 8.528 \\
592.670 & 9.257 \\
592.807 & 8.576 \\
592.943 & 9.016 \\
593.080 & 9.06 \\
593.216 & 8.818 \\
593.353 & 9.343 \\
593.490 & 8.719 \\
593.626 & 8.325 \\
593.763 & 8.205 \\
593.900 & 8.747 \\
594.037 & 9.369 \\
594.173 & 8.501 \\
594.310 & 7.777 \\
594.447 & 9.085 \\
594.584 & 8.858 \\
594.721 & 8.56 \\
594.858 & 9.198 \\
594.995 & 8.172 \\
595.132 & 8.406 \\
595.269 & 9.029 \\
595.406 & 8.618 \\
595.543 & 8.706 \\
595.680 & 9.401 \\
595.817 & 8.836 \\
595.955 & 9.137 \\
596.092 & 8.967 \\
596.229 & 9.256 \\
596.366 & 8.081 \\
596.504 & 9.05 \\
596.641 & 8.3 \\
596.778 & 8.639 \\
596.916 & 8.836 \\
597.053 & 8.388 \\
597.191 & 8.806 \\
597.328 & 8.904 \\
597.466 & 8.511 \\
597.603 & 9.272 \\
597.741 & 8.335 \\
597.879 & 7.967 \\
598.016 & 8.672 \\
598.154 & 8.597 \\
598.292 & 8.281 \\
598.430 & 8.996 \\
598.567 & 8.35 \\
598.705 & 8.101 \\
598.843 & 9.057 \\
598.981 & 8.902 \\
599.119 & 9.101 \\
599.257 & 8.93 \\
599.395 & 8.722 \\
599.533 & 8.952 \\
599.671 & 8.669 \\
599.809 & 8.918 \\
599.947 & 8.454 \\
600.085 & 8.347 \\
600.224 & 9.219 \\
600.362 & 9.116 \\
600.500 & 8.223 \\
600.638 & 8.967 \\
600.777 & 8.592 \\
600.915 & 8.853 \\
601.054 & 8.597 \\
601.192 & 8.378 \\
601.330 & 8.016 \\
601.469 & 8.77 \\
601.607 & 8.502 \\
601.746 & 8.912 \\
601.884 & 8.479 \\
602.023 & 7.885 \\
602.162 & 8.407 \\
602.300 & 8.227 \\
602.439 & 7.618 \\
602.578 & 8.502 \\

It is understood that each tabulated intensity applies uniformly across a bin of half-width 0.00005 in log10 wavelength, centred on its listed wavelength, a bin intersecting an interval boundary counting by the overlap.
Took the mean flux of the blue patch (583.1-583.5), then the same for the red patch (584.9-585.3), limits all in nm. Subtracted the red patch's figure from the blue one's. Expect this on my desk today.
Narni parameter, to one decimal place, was 0.0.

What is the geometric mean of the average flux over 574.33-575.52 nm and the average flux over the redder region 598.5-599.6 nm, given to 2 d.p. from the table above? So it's 8.76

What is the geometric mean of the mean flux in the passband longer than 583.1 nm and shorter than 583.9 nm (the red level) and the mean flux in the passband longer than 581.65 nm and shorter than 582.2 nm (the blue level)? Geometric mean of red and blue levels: 8.61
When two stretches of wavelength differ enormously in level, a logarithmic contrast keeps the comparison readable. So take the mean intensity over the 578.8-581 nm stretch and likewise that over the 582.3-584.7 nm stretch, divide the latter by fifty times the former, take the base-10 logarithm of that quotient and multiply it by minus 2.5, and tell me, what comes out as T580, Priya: 4.24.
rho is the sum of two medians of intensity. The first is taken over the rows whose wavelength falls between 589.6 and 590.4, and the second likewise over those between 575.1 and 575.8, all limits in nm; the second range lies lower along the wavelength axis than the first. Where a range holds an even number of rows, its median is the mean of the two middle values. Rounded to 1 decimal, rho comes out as 16.1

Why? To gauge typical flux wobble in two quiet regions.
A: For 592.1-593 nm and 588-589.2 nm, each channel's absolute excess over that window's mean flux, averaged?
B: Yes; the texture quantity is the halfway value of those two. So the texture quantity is 0.39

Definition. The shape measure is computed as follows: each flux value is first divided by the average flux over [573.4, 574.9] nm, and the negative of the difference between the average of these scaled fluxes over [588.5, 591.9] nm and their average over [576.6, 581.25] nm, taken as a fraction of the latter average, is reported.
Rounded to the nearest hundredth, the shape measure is 0.04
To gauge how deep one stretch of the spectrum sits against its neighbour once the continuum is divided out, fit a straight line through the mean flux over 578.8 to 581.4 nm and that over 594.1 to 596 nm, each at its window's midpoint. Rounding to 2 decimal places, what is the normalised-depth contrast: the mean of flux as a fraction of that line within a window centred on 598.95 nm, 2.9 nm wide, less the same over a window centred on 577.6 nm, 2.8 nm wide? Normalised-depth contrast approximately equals 0.02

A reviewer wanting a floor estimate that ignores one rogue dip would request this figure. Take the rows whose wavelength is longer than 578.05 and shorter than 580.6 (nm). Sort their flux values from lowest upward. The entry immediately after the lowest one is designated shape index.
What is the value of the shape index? 7.804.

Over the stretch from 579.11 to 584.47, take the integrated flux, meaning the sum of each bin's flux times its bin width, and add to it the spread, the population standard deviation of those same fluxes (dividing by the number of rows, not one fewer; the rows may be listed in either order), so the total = 48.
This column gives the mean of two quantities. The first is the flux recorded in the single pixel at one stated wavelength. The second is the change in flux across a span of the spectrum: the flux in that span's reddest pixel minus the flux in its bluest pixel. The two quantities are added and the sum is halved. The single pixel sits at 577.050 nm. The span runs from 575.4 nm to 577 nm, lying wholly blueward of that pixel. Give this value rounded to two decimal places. 5.18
